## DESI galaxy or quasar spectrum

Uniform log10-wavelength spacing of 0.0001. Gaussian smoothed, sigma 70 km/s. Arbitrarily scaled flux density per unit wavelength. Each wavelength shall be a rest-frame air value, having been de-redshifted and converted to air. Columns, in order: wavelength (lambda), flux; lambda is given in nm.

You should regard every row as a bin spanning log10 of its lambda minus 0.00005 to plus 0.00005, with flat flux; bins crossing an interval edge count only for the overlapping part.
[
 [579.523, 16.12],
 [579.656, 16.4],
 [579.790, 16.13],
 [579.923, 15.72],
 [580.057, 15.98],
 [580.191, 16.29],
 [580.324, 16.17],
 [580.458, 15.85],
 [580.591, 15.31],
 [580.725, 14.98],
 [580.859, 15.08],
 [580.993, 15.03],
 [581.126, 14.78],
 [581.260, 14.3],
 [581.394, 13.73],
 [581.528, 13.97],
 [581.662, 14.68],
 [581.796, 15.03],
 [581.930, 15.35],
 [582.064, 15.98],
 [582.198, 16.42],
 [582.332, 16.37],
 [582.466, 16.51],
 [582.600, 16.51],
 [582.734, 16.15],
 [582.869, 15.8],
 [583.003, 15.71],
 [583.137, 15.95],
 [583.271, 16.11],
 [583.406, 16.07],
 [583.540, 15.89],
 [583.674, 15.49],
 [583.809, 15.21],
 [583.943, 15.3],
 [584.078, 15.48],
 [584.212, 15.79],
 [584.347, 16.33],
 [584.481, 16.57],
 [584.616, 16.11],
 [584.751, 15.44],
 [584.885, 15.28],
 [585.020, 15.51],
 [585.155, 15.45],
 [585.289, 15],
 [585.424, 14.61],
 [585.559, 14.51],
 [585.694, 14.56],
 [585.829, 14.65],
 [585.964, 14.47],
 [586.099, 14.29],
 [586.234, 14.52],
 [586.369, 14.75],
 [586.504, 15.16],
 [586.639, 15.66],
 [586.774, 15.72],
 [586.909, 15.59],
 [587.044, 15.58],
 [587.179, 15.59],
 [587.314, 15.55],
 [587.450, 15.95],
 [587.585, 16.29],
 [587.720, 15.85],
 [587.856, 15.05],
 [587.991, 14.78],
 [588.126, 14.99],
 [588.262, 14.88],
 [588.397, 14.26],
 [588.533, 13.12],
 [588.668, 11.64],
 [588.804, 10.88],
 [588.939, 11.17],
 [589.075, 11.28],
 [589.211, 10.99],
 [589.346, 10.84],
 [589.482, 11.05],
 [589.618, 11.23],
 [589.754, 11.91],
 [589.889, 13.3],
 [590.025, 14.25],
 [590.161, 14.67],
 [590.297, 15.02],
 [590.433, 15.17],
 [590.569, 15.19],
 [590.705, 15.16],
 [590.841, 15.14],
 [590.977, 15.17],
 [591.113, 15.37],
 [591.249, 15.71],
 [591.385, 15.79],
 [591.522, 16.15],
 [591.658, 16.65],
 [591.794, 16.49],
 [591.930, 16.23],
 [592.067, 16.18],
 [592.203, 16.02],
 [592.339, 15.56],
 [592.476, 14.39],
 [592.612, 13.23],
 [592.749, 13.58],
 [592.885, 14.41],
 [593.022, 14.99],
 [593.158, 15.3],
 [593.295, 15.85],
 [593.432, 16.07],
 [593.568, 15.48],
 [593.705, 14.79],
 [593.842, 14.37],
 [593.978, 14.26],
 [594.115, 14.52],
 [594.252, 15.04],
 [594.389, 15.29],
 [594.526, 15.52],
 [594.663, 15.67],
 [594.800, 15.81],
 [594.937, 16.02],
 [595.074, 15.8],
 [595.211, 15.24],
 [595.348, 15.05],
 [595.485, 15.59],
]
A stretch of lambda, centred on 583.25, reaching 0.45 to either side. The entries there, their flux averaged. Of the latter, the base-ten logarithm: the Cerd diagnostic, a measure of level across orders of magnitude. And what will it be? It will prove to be 1.20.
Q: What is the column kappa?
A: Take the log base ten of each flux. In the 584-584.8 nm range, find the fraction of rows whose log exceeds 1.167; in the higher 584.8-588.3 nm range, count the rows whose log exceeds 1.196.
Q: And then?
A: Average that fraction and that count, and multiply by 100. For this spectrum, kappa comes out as 250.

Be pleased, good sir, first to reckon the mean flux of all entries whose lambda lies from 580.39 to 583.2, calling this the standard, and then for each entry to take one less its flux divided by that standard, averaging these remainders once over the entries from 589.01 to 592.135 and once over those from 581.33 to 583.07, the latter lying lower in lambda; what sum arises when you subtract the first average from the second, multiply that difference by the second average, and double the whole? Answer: 0.0016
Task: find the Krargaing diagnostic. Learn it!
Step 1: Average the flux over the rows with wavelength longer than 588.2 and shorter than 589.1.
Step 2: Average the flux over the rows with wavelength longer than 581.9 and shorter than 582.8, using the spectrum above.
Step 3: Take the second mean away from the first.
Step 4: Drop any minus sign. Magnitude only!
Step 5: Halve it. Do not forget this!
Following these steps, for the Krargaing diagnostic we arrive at 1.9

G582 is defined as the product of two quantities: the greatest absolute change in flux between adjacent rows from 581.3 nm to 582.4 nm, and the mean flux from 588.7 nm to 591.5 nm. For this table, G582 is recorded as 9.6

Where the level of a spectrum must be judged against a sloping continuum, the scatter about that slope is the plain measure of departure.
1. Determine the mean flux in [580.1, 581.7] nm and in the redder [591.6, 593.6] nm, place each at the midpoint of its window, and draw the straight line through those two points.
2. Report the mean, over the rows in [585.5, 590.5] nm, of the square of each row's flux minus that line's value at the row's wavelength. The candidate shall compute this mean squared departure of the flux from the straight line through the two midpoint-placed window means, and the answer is 4.5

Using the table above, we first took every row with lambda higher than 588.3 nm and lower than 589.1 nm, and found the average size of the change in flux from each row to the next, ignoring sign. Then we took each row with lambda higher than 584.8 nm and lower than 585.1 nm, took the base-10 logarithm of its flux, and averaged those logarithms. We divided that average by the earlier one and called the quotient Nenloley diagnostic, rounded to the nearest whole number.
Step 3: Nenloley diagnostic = 2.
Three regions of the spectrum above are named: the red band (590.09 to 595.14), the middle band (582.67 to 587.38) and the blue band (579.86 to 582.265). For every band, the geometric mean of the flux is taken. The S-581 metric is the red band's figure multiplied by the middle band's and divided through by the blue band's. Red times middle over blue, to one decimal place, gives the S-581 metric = 15.5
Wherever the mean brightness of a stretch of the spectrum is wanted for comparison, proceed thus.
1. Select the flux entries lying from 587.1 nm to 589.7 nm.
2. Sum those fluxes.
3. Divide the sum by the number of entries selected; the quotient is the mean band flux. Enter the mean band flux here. 13.4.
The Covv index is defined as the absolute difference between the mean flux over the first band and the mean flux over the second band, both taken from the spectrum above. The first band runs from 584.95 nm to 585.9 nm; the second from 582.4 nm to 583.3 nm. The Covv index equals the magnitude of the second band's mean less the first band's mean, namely 1.2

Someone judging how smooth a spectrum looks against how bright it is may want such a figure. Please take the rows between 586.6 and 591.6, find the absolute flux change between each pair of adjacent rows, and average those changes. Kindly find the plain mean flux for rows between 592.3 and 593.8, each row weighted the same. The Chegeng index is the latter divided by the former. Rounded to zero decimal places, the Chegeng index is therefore 41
